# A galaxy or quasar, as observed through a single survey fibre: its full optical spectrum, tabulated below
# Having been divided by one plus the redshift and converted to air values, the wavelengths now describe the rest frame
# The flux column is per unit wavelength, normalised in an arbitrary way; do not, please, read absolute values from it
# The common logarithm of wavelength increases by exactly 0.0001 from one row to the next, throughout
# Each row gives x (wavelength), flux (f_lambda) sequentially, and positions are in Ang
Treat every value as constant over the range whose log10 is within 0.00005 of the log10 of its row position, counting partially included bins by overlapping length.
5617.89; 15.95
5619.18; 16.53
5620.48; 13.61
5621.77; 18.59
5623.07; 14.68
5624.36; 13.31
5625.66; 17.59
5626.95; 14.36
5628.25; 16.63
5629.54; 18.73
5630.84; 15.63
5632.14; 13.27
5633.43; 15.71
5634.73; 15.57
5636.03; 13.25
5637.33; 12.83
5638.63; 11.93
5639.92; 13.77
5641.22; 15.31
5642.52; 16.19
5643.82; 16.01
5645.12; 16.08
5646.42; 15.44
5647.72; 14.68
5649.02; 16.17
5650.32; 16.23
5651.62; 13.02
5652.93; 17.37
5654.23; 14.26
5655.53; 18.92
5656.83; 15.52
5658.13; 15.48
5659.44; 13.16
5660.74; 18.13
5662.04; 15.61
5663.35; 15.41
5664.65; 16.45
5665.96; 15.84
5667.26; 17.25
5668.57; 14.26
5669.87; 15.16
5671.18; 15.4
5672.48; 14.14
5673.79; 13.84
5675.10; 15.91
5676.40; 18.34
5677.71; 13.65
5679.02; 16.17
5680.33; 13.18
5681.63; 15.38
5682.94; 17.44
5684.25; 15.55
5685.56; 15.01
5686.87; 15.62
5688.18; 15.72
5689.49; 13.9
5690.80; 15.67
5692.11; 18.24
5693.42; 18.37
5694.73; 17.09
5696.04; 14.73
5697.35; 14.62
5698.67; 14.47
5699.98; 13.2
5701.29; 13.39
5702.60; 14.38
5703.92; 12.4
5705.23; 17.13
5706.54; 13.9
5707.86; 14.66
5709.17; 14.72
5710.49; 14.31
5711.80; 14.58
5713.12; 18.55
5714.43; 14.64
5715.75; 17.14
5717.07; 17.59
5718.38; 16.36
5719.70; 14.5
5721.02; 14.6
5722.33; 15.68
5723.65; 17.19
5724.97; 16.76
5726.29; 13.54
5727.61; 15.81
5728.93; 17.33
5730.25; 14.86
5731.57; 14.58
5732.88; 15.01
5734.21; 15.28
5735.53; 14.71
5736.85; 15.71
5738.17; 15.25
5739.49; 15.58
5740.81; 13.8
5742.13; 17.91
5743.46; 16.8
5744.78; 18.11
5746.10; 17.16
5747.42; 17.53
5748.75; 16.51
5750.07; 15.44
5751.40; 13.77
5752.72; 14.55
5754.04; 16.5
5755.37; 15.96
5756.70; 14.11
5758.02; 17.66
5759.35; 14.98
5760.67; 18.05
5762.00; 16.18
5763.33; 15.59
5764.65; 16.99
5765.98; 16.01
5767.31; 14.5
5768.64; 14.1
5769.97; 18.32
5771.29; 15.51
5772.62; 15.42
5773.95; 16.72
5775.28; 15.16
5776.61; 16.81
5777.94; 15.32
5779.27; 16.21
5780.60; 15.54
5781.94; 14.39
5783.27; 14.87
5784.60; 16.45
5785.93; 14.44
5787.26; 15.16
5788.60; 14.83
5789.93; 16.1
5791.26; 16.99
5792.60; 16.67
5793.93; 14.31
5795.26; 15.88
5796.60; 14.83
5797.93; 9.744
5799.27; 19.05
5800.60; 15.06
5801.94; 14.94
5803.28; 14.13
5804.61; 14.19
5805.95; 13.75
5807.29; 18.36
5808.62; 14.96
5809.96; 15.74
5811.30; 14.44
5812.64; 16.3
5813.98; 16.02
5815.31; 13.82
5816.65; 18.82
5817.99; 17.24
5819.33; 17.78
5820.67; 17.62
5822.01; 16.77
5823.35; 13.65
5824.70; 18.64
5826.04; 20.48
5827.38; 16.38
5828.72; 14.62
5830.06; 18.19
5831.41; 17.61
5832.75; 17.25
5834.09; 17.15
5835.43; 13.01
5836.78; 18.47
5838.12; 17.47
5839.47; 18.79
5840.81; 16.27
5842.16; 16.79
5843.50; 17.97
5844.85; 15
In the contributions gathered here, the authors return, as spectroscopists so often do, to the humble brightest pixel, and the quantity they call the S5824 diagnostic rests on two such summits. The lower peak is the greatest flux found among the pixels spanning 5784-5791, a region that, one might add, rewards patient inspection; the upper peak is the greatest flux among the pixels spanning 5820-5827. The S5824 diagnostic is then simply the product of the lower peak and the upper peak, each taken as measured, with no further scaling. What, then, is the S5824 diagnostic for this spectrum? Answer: 337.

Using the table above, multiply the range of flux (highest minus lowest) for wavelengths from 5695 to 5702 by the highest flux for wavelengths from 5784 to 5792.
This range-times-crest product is 26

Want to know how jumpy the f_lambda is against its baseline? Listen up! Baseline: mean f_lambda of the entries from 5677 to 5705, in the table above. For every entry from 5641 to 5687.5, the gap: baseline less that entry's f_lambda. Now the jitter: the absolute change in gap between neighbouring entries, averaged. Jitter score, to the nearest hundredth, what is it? 1.82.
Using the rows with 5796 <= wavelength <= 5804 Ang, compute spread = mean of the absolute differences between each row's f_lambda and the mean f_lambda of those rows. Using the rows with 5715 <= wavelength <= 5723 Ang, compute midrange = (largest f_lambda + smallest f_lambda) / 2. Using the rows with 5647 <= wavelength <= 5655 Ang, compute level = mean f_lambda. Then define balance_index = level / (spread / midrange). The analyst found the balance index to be 137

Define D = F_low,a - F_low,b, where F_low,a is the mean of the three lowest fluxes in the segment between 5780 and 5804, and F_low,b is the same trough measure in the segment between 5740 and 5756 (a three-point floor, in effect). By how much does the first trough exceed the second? -1.3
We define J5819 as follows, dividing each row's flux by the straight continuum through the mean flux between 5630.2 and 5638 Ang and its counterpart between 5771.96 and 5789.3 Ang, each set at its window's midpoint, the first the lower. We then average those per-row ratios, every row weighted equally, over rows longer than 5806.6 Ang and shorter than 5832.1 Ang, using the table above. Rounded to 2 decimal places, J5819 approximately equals 1.06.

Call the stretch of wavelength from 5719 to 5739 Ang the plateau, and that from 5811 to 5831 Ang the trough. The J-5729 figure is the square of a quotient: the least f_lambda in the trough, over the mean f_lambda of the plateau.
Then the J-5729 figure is 0.79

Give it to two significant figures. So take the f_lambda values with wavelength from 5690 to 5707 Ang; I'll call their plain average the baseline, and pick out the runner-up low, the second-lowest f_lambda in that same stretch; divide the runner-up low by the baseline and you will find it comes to 0.87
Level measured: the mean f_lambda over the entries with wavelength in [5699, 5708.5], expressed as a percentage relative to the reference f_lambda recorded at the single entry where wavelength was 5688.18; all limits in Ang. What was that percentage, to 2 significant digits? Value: 90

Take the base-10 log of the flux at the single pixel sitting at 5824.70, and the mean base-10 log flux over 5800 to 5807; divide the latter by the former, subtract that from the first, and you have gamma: 0.36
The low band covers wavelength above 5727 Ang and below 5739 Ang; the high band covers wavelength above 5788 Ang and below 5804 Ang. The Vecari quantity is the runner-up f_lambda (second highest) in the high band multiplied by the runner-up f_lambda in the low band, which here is 269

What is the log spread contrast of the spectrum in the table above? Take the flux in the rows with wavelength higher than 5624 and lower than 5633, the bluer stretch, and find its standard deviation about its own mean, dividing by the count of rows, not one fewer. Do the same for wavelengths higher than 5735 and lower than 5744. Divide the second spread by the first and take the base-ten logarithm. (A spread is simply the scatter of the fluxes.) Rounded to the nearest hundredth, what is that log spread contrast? -0.20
